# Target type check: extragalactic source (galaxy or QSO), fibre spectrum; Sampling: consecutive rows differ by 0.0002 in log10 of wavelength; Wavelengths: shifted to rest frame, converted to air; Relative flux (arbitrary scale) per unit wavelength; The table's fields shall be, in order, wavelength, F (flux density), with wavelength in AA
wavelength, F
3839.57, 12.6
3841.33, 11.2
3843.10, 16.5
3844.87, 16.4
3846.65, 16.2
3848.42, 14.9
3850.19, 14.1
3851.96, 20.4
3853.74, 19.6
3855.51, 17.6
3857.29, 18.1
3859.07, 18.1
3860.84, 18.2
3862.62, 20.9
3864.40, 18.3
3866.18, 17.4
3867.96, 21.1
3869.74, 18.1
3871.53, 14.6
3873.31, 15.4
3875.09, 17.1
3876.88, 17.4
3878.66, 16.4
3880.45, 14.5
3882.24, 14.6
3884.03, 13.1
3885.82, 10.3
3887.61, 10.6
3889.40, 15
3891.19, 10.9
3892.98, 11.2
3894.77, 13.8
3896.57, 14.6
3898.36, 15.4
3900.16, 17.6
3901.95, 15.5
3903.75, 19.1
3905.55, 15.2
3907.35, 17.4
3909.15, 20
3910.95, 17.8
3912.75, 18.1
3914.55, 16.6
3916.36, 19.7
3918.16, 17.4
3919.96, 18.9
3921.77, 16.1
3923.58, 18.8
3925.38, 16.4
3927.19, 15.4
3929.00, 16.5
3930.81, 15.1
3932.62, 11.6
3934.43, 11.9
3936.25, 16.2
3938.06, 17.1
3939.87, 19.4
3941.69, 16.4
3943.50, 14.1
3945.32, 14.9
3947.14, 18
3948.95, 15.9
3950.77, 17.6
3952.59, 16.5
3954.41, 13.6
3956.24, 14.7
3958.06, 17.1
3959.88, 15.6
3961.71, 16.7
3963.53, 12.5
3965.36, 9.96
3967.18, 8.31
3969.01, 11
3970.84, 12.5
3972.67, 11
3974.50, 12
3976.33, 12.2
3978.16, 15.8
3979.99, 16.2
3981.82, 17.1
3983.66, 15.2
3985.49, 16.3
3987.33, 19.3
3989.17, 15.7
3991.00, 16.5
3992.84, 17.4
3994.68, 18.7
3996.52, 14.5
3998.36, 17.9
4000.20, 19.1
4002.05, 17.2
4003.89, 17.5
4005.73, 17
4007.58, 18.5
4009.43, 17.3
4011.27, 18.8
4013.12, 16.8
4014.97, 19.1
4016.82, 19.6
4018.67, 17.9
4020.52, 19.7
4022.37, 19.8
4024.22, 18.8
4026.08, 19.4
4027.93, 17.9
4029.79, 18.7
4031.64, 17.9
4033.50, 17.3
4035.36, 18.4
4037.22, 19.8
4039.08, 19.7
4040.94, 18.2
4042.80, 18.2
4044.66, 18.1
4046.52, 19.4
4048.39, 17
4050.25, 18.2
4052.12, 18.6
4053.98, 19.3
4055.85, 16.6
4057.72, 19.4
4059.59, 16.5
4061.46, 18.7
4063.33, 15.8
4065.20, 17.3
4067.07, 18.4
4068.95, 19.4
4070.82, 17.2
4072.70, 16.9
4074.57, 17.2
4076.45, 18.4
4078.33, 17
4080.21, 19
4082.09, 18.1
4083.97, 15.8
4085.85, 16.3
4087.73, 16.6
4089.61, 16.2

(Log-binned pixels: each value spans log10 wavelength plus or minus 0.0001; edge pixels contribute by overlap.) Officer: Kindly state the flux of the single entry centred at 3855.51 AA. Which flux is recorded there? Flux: 17.6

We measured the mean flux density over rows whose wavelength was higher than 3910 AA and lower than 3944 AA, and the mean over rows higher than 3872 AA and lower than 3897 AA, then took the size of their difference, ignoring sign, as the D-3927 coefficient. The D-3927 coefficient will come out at 2.6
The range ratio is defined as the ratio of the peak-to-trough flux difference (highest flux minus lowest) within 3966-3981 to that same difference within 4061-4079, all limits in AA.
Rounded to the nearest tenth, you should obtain 2.2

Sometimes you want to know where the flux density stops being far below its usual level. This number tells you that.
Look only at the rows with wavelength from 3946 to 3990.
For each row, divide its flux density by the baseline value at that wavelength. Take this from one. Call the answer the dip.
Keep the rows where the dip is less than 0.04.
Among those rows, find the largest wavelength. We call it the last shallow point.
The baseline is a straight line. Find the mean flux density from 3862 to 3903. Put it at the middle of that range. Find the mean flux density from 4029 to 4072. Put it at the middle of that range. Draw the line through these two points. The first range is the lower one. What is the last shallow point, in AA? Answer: 3987.33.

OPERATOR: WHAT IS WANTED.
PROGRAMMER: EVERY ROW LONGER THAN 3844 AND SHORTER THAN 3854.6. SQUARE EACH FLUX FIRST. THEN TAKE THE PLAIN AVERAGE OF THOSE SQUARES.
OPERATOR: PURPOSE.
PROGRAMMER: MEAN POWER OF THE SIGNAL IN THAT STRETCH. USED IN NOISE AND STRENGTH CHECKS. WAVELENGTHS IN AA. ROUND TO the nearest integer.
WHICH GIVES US 292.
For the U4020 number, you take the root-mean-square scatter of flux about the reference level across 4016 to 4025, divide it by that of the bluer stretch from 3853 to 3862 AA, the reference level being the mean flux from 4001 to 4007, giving 1.6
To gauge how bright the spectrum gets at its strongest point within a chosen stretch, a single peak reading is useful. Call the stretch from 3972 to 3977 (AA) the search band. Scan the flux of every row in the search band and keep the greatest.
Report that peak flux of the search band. 12.2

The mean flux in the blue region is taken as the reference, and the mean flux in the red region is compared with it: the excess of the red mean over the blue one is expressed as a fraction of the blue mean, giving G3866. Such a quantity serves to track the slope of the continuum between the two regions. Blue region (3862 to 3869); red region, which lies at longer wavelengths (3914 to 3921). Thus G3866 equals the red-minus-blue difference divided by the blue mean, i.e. -0.1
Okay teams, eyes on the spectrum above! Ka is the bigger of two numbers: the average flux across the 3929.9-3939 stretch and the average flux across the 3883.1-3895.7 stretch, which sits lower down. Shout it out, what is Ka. 14.4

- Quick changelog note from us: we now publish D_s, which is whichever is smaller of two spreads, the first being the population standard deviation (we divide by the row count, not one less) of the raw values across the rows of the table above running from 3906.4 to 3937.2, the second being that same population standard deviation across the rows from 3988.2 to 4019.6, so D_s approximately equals 1.3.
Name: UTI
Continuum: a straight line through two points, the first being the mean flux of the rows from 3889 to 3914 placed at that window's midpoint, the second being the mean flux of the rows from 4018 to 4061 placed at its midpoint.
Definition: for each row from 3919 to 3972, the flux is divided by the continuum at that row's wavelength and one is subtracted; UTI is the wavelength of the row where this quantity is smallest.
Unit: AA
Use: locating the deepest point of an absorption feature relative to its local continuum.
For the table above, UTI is 3967.18 AA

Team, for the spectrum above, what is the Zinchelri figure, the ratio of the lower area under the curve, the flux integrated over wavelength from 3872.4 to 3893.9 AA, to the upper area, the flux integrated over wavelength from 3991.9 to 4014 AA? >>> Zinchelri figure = 0.77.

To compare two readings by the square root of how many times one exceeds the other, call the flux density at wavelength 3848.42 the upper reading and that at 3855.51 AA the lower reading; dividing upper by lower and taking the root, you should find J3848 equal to 0.92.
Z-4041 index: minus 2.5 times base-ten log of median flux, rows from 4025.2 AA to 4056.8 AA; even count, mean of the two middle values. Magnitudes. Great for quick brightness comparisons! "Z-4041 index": -3.150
